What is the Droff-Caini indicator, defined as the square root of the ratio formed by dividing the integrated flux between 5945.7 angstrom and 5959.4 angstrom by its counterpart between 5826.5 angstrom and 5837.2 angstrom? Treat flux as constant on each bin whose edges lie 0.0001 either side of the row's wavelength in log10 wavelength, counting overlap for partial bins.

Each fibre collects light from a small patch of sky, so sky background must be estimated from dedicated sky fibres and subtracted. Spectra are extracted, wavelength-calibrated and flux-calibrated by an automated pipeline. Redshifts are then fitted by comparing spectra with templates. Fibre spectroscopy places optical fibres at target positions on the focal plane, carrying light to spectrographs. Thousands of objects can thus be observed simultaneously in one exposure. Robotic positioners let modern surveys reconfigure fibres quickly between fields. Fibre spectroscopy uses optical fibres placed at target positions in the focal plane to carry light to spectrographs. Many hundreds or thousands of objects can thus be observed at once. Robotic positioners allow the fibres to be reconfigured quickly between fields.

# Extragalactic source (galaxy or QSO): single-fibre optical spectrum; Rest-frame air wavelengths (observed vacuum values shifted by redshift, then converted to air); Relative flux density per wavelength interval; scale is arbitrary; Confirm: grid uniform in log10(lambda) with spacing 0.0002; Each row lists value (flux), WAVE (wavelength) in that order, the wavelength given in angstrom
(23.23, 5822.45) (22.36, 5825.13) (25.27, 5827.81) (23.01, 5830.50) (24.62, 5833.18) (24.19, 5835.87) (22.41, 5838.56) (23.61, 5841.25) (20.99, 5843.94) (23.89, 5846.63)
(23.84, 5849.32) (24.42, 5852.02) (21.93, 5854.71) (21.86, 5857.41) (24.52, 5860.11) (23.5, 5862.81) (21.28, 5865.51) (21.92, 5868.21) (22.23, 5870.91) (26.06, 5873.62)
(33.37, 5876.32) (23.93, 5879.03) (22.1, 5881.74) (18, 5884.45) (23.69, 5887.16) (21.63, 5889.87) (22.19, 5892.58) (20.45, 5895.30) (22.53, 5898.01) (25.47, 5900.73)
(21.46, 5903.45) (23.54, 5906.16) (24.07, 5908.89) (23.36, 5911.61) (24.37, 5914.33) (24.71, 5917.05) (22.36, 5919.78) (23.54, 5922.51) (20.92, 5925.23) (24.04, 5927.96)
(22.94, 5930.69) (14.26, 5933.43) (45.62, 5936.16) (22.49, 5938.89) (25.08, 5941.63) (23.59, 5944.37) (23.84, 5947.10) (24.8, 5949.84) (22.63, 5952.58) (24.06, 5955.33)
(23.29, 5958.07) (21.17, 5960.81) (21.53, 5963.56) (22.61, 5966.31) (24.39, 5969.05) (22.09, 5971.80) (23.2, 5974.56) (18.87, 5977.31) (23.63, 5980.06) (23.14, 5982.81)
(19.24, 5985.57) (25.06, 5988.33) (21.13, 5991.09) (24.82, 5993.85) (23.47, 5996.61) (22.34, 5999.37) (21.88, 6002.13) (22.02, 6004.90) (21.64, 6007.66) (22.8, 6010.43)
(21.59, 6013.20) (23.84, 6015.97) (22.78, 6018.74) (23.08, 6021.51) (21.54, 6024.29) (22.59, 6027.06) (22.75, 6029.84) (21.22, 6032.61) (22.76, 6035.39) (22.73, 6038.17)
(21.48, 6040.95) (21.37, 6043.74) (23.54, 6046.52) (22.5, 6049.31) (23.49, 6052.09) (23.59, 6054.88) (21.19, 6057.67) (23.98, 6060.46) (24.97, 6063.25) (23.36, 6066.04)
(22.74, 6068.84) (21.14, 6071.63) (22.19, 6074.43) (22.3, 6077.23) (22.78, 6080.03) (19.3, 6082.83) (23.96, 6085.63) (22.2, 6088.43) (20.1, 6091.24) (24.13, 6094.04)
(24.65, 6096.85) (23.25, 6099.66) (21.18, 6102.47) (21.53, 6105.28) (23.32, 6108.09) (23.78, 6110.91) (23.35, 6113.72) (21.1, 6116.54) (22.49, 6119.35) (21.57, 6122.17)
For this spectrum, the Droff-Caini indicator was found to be 1.12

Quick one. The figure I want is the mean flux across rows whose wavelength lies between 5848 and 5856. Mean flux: 23.4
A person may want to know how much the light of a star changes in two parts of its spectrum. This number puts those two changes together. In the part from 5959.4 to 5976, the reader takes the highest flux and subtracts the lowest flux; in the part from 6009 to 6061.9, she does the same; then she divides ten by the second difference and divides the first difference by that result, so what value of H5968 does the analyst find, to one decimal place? 0.9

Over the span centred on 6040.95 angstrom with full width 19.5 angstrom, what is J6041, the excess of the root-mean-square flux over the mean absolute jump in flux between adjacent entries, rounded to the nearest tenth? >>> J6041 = 21.2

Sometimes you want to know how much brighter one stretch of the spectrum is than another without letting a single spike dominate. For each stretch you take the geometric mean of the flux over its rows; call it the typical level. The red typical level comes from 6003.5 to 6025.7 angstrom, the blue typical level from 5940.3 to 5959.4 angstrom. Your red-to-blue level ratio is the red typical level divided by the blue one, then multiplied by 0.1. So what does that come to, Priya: 0.0938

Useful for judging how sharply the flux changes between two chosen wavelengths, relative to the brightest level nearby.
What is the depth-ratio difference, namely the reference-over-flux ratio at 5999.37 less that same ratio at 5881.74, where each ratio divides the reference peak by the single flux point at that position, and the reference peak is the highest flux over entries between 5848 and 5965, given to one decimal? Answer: 0.0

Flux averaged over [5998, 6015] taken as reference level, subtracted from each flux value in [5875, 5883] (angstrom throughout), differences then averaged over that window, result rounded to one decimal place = 4.4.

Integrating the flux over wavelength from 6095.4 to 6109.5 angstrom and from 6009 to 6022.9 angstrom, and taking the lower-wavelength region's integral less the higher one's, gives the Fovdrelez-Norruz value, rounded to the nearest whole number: -4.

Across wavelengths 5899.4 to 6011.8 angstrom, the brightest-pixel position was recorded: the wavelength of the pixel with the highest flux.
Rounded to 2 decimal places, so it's 5936.16 angstrom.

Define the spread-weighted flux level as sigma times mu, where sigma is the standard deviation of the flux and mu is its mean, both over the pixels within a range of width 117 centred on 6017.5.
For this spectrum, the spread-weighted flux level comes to 30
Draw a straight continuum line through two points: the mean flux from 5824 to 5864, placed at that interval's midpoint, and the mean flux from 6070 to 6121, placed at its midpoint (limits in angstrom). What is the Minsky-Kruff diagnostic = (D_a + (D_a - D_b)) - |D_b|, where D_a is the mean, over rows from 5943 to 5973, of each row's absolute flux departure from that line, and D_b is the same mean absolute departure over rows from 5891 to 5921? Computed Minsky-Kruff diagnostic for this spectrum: -0.5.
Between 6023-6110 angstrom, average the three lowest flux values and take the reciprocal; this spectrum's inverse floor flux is 0.0496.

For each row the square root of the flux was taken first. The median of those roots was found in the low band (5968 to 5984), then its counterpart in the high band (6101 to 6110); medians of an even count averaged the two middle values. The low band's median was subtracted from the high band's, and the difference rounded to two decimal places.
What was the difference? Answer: -0.17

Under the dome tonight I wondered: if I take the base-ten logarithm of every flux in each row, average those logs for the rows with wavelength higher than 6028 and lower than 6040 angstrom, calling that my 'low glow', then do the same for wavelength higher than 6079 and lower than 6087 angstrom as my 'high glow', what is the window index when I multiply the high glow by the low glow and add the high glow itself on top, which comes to 3.15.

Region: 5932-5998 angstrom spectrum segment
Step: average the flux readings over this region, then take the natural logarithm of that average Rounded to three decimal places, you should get 3.157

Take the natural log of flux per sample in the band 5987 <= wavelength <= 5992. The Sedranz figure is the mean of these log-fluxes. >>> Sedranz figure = 3.14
